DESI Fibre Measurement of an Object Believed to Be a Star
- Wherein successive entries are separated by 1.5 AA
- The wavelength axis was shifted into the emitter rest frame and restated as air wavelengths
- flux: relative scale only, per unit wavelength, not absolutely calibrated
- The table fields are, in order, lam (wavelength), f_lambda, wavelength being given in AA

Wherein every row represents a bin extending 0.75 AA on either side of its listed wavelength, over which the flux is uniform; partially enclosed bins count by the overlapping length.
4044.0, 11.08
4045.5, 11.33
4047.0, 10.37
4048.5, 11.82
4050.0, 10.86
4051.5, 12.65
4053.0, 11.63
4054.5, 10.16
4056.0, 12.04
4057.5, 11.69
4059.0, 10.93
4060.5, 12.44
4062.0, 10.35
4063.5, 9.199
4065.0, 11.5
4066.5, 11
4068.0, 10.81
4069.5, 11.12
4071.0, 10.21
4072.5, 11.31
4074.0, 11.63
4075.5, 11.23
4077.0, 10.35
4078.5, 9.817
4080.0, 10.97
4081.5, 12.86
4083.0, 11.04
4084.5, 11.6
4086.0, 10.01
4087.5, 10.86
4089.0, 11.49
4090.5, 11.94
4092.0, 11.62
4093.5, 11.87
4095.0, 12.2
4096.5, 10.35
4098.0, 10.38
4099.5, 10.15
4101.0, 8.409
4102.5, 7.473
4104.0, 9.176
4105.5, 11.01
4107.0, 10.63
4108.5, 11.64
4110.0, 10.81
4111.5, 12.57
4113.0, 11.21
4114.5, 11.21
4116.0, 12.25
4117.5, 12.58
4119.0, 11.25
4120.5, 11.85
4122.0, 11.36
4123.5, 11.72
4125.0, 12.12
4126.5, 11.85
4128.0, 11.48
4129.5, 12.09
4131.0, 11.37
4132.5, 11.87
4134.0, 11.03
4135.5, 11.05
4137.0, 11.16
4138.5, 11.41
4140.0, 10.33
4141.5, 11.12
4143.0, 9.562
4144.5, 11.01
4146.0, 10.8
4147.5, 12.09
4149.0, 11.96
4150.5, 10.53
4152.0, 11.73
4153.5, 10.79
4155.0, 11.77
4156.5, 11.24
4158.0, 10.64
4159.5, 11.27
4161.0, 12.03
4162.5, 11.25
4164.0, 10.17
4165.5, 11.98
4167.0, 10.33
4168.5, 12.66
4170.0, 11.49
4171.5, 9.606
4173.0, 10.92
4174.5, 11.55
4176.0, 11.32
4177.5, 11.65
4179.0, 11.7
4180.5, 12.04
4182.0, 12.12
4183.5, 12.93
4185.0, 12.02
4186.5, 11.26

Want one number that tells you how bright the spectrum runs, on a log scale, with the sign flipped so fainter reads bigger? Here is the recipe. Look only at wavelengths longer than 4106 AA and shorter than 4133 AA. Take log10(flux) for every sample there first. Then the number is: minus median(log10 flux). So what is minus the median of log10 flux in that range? -1.07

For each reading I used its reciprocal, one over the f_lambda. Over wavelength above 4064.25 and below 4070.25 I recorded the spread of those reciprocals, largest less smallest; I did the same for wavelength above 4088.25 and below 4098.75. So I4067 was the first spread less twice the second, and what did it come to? -0.024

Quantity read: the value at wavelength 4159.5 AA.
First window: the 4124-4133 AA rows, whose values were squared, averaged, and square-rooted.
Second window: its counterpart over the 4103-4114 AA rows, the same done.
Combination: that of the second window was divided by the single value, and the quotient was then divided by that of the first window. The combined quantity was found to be 0.083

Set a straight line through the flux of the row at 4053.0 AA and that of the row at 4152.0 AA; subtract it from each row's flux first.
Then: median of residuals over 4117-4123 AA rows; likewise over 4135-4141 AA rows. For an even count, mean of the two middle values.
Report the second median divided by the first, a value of 6.5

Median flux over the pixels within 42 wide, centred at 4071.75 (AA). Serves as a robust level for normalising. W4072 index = 11.2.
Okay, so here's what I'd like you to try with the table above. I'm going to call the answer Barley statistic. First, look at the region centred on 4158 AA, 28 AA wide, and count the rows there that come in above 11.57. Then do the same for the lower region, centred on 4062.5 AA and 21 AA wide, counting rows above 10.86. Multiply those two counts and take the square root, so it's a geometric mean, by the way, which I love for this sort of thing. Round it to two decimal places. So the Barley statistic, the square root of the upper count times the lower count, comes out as 7.94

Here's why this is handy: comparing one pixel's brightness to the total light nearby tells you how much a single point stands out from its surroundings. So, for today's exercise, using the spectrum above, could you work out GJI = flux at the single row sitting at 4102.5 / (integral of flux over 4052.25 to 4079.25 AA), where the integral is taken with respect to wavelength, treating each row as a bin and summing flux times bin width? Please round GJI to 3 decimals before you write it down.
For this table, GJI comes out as 0.025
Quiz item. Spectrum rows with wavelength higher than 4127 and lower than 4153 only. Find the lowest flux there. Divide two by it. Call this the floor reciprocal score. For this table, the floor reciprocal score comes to 0.209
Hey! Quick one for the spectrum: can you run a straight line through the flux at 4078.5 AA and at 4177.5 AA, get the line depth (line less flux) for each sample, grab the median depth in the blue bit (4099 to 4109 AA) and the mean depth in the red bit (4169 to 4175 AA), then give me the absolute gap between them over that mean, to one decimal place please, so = 0.9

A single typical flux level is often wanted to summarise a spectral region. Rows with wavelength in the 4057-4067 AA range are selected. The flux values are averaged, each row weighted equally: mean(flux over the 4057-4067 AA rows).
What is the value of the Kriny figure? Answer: 11.0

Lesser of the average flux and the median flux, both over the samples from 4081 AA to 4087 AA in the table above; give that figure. 11.3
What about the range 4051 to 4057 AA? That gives 11.6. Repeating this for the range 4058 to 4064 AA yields 10.6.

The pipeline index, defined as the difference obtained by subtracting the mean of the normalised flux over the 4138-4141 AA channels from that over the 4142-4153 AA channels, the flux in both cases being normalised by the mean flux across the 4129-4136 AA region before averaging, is 0.02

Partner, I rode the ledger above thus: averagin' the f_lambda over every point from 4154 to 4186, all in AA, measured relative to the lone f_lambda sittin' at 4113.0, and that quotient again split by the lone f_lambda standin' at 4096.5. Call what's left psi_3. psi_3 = 0.099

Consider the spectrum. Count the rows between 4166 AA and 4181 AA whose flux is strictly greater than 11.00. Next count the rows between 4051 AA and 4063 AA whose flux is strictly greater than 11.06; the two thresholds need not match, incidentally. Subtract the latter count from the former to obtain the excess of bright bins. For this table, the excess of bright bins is 2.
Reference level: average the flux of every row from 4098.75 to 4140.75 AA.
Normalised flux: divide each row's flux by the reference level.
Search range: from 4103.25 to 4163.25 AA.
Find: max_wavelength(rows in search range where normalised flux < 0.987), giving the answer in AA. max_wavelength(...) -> 4158.0 AA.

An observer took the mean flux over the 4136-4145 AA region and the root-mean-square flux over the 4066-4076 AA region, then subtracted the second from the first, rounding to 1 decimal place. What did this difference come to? -0.3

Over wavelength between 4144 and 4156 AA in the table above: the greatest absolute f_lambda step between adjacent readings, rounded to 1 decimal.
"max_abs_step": 1.4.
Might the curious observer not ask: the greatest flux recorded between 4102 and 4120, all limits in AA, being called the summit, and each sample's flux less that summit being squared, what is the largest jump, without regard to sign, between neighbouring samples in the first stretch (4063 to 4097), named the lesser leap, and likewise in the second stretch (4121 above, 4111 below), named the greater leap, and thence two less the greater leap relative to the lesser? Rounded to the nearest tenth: 1.8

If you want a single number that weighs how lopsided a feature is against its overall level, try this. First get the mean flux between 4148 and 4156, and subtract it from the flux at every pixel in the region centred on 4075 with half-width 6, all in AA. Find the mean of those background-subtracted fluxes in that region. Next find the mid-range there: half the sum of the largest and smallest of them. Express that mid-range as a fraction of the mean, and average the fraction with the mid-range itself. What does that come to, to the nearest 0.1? 0.3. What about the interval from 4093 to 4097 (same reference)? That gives -0.4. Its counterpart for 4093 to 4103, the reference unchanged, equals -0.1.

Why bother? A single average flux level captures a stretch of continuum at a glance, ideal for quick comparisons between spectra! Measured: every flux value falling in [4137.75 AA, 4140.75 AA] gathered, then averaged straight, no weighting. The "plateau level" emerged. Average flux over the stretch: 10.9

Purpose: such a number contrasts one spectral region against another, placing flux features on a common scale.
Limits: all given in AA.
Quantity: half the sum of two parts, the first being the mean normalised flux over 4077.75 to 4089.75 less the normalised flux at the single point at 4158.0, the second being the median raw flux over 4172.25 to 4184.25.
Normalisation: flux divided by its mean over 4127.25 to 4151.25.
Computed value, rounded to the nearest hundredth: 5.86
